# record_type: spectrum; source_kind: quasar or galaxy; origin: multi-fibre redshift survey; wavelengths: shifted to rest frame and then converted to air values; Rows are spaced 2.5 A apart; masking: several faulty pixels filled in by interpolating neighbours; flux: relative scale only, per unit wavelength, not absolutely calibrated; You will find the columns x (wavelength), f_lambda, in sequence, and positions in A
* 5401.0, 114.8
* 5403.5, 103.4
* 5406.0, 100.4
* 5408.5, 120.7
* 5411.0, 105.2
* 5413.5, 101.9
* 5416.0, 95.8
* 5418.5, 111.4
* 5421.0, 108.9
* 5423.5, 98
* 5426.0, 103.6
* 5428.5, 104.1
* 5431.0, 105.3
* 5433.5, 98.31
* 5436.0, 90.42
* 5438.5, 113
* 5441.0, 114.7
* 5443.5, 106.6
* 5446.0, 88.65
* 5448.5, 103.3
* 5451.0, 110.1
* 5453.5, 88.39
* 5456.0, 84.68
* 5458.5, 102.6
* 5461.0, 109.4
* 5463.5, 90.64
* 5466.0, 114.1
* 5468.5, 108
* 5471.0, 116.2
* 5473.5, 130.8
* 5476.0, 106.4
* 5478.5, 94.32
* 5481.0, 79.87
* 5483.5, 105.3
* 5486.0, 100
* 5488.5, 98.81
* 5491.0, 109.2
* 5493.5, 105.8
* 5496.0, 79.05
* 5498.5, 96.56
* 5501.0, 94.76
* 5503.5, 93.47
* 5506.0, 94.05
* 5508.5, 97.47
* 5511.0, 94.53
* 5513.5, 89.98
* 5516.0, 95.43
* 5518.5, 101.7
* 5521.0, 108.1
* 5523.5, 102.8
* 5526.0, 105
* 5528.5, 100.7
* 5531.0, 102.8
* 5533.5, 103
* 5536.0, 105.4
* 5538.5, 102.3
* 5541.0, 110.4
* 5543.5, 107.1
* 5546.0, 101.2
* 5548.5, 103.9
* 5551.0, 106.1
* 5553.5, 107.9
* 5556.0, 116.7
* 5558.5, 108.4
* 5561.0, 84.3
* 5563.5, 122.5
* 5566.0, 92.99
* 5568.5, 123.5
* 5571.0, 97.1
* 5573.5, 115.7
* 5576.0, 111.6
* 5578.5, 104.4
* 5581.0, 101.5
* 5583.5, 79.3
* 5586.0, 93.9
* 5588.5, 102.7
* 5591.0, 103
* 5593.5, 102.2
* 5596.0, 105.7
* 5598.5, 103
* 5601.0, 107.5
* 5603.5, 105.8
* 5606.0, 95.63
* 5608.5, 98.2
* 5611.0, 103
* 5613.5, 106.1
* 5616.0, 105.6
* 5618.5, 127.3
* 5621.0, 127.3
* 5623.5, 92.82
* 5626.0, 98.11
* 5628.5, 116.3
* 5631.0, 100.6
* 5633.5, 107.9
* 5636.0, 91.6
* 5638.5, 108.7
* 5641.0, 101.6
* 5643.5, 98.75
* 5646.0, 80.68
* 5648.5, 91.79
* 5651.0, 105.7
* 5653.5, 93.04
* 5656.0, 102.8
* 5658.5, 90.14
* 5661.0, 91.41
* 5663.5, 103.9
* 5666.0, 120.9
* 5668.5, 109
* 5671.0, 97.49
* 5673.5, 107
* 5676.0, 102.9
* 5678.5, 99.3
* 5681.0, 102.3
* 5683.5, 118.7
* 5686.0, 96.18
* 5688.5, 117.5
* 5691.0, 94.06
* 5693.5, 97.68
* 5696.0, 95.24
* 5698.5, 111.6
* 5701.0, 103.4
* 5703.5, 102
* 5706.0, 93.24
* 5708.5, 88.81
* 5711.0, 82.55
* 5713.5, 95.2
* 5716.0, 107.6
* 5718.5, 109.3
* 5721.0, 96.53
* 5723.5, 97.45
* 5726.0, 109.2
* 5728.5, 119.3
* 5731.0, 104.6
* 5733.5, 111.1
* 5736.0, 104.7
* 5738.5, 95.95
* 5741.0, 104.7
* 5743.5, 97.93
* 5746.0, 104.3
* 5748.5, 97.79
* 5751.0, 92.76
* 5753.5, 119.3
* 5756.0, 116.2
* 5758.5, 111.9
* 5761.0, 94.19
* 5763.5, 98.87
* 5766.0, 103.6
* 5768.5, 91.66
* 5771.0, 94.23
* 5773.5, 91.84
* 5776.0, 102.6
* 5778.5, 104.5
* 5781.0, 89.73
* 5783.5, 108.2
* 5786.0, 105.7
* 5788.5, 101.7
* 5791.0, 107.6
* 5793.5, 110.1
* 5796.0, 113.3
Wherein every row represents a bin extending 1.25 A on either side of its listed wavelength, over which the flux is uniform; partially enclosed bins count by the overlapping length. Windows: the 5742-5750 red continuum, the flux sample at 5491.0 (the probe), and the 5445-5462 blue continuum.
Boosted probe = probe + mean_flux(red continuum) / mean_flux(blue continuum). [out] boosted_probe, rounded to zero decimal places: 110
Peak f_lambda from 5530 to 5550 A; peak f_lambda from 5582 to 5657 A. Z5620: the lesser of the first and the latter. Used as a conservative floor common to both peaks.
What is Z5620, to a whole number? 110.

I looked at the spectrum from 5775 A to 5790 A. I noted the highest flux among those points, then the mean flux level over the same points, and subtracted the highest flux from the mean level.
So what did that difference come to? -6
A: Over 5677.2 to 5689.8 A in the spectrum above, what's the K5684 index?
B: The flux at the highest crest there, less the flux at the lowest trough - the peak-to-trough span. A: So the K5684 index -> 23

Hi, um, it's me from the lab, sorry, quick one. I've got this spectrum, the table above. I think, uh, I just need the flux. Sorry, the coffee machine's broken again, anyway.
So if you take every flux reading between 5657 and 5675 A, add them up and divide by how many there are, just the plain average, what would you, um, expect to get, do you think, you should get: 103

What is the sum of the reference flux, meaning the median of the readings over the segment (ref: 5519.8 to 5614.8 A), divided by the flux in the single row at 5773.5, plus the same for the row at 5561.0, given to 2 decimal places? 2.35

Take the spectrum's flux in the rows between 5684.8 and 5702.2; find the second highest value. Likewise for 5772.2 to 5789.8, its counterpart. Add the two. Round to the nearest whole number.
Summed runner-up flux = 217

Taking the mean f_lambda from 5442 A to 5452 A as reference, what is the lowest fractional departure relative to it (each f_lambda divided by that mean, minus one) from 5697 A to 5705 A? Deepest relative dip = 0.00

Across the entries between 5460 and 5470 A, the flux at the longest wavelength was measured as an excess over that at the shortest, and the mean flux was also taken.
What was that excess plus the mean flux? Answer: 104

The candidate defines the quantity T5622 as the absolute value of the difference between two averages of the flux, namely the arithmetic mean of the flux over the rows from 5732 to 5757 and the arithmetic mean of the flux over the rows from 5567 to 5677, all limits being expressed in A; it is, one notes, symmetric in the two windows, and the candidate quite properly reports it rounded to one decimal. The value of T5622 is 1.4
